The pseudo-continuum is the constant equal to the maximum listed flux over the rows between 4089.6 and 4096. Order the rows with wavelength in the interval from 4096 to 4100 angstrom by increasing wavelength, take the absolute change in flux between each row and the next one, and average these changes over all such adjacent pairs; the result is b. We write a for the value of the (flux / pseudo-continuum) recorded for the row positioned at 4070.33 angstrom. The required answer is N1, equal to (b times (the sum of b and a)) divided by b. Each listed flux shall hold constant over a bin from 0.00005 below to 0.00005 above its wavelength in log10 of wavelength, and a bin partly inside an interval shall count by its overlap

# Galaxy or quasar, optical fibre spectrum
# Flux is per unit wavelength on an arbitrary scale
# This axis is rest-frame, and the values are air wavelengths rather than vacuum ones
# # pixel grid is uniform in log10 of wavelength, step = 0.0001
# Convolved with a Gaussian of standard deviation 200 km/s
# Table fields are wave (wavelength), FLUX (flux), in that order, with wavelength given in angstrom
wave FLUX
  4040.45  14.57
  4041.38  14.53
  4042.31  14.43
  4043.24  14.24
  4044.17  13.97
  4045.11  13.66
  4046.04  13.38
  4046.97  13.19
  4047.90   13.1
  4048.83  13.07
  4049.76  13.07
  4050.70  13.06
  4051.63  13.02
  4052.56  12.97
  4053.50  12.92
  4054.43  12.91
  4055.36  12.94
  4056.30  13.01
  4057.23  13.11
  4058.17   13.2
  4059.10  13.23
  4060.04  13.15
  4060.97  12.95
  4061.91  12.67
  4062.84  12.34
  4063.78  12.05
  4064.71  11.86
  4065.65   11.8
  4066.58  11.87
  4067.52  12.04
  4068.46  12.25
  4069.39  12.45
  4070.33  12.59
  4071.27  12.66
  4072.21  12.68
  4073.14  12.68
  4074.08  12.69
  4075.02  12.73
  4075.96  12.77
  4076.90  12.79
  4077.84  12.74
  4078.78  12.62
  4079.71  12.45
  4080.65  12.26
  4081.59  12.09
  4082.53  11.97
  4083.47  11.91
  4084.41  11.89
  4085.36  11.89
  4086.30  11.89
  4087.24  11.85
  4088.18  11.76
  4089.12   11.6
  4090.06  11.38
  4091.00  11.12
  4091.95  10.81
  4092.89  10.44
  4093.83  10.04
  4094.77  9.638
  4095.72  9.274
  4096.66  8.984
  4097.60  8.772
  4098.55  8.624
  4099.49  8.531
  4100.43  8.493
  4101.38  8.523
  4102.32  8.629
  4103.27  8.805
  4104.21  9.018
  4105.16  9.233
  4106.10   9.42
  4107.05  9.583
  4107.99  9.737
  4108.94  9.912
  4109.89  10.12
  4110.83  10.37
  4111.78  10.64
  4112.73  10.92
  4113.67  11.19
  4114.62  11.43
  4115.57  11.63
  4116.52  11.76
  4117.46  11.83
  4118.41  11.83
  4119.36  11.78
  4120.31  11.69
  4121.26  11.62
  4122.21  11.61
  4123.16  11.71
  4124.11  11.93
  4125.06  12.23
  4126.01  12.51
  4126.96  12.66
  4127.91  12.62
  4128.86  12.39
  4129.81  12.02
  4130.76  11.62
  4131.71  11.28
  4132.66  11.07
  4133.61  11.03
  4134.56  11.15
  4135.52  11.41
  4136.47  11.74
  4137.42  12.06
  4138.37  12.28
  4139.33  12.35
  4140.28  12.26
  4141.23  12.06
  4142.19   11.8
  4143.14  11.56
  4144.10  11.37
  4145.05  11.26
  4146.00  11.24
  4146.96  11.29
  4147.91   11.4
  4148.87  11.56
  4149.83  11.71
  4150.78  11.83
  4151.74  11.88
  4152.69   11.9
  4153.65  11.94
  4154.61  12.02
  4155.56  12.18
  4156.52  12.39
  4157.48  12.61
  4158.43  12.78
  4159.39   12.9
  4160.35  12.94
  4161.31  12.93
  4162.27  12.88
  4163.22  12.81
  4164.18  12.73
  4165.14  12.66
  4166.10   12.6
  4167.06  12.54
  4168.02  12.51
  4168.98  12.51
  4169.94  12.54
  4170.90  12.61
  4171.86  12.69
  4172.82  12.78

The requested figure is 1.26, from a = 1.11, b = 0.151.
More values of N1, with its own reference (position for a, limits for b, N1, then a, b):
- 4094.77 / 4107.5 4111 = 1.06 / 0.85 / 0.211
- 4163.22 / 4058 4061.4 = 1.23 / 1.13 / 0.103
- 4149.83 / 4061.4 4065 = 1.30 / 1.03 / 0.270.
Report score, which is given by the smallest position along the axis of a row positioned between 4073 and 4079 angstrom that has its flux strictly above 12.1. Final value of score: 4073.14 angstrom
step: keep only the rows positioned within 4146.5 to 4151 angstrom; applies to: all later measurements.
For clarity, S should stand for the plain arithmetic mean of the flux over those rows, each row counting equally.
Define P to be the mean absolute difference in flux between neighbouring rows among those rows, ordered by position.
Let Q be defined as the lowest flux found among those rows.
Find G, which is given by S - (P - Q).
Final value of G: 22.7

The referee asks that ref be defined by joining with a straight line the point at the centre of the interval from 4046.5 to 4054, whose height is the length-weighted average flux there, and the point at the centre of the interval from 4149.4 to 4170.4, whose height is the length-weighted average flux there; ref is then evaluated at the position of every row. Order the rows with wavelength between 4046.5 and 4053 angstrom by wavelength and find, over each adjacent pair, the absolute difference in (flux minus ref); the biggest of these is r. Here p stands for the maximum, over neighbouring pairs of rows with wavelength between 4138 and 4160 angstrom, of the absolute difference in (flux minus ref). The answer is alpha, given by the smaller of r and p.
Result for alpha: 0.08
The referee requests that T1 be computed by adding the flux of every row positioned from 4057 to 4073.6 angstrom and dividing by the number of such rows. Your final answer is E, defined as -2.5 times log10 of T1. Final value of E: -2.75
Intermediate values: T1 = 12.5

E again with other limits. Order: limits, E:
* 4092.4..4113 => -2.44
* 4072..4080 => -2.76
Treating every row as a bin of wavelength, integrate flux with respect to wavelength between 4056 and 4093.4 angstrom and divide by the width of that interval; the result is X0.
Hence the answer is 12.25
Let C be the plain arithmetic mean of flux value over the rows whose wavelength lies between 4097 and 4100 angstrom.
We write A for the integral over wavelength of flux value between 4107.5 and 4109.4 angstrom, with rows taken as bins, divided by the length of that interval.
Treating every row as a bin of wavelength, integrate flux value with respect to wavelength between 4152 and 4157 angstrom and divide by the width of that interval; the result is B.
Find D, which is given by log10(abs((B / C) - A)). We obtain 0.93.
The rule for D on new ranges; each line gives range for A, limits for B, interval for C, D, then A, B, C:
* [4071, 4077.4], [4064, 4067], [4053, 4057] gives 1.07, 12.7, 11.9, 12.9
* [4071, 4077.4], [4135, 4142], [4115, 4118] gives 1.07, 12.7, 12.0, 11.7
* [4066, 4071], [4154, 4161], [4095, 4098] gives 1.04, 12.2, 12.5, 9.0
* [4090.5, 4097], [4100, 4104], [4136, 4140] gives 0.97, 10.1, 8.6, 12.1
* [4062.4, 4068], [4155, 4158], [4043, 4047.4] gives 1.04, 12.0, 12.4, 13.7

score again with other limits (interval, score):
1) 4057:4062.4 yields 4057.23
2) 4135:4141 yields 4138.37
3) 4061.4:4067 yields 4061.91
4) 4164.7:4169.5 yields 4165.14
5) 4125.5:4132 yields 4126.01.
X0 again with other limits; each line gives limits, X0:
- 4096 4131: 10.65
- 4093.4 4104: 8.94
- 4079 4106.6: 10.41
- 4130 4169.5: 12.03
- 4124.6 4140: 11.91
